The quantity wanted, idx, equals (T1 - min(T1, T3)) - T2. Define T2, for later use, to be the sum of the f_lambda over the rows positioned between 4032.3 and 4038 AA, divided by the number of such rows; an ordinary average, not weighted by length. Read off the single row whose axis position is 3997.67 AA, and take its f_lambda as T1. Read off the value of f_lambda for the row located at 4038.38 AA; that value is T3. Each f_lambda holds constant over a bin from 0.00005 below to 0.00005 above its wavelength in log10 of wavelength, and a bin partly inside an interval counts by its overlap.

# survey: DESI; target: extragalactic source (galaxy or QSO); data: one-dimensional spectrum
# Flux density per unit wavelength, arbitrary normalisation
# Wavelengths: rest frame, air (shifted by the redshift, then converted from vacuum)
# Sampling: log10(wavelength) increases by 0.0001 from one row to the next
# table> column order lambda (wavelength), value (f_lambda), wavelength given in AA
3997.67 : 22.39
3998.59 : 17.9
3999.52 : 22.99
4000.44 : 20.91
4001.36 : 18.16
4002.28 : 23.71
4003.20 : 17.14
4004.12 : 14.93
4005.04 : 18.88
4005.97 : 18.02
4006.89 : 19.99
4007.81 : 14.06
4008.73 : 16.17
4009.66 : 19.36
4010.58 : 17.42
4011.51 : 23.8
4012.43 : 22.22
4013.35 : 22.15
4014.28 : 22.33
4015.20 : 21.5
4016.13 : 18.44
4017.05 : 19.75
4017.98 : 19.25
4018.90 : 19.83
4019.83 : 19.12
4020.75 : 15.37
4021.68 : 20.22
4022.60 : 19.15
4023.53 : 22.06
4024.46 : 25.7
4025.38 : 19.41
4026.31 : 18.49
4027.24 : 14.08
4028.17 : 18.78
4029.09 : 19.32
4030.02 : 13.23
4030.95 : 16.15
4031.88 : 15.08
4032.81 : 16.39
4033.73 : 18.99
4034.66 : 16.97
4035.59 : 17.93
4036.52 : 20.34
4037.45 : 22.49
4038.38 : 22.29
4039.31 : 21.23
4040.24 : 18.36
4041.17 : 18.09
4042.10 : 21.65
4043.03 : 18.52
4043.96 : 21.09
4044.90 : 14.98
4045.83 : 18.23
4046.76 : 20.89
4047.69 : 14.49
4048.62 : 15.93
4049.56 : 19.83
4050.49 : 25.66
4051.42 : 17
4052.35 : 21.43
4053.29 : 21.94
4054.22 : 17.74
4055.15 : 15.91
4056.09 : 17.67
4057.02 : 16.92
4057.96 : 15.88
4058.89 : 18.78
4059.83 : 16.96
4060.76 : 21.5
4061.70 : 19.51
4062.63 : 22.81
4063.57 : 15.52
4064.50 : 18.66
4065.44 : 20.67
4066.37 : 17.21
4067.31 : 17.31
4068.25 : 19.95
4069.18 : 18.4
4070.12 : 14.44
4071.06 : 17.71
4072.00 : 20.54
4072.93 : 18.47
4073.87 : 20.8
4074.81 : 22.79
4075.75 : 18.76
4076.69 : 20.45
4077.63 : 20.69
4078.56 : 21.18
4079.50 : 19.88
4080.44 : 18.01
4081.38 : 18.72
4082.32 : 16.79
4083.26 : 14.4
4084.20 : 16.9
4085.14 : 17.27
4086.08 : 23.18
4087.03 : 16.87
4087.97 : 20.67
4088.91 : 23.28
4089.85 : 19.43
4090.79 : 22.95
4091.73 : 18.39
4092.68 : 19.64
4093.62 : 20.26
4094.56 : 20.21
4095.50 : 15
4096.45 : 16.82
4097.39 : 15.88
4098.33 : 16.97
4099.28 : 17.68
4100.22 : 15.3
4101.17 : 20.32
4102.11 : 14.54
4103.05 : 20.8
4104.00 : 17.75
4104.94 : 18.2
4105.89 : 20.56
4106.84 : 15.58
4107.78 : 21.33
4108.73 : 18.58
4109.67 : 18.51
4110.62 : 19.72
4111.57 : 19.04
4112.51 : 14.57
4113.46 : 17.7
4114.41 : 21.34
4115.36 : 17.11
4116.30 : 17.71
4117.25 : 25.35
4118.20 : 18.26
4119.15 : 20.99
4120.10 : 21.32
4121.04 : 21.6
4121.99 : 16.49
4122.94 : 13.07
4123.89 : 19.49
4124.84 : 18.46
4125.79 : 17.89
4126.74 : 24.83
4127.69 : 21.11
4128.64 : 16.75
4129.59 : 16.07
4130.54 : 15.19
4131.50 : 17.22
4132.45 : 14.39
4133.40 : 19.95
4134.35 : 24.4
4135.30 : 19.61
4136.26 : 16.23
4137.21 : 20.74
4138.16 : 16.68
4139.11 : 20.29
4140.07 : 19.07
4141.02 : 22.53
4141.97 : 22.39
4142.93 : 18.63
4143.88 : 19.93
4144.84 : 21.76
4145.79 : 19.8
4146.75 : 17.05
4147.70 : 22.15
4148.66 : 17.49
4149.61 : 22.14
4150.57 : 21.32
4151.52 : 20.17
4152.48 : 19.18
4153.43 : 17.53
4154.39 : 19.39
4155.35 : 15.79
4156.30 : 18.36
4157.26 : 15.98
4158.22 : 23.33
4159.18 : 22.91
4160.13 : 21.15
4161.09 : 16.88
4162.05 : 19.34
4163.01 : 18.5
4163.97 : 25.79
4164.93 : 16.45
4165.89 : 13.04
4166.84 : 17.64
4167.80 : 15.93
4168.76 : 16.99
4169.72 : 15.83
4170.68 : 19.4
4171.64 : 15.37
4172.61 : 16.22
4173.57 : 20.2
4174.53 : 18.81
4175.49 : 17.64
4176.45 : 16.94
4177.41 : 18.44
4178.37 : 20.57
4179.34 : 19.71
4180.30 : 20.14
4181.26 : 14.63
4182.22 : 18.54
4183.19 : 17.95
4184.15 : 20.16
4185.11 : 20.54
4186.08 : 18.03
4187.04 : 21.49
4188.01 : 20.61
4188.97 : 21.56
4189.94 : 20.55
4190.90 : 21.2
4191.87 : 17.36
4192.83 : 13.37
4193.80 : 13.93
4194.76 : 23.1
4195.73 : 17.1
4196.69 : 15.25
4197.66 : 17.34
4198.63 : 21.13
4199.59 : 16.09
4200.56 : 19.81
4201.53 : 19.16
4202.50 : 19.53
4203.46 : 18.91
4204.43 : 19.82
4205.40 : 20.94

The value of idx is -18.8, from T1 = 22.39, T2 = 18.9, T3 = 22.29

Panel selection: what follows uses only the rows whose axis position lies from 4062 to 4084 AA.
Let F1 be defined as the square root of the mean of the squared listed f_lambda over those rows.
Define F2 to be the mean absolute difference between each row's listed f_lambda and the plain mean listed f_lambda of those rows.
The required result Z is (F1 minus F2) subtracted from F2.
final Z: -15.4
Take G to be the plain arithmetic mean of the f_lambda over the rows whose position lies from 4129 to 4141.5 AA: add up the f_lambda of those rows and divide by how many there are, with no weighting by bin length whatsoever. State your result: 18.6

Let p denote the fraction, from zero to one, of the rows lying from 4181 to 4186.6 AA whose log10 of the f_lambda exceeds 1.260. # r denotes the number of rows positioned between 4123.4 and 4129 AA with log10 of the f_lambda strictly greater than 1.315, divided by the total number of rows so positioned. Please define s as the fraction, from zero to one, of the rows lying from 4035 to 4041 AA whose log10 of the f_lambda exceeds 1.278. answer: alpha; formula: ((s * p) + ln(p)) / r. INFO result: -1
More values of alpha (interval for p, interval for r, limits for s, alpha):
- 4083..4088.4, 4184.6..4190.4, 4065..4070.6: -3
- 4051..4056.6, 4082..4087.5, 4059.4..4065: -6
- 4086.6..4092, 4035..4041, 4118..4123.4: 0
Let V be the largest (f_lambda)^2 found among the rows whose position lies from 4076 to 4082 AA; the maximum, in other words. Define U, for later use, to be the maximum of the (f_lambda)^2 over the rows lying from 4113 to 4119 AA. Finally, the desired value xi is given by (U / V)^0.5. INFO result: 1.20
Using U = 643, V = 449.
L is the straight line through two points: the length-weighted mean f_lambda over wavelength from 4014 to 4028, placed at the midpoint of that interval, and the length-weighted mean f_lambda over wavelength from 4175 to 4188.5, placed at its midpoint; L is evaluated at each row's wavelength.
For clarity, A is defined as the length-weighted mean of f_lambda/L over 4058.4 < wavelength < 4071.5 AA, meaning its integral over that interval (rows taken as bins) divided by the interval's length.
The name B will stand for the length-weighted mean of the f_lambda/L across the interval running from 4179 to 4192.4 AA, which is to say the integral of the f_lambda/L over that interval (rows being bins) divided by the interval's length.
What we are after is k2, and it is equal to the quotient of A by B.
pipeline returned 0.93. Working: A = 0.954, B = 1.03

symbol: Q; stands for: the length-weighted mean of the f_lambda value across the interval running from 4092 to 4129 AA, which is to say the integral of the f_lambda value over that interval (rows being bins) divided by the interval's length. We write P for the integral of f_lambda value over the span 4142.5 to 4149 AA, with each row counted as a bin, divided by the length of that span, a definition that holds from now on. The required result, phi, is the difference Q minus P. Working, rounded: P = 19.6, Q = 18.6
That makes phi -0.9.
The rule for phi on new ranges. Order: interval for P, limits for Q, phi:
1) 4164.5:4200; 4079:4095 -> 1.1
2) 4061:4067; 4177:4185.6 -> -0.2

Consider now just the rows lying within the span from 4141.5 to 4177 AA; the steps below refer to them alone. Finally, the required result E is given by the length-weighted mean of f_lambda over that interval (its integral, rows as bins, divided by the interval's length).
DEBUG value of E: 18.8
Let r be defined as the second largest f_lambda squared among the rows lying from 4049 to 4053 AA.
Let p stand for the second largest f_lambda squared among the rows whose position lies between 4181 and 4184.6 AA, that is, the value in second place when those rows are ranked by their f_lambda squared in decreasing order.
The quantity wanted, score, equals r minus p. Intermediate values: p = 344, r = 459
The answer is 116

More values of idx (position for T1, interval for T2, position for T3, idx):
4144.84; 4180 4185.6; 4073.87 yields -17.7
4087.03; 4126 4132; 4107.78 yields -18.5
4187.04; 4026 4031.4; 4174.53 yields -14.0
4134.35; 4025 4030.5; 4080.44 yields -10.8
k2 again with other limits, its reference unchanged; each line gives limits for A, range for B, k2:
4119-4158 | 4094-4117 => 1.07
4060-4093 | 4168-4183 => 1.05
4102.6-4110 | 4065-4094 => 0.99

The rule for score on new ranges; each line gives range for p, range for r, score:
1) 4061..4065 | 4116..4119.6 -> 60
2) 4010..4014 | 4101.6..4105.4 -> -162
